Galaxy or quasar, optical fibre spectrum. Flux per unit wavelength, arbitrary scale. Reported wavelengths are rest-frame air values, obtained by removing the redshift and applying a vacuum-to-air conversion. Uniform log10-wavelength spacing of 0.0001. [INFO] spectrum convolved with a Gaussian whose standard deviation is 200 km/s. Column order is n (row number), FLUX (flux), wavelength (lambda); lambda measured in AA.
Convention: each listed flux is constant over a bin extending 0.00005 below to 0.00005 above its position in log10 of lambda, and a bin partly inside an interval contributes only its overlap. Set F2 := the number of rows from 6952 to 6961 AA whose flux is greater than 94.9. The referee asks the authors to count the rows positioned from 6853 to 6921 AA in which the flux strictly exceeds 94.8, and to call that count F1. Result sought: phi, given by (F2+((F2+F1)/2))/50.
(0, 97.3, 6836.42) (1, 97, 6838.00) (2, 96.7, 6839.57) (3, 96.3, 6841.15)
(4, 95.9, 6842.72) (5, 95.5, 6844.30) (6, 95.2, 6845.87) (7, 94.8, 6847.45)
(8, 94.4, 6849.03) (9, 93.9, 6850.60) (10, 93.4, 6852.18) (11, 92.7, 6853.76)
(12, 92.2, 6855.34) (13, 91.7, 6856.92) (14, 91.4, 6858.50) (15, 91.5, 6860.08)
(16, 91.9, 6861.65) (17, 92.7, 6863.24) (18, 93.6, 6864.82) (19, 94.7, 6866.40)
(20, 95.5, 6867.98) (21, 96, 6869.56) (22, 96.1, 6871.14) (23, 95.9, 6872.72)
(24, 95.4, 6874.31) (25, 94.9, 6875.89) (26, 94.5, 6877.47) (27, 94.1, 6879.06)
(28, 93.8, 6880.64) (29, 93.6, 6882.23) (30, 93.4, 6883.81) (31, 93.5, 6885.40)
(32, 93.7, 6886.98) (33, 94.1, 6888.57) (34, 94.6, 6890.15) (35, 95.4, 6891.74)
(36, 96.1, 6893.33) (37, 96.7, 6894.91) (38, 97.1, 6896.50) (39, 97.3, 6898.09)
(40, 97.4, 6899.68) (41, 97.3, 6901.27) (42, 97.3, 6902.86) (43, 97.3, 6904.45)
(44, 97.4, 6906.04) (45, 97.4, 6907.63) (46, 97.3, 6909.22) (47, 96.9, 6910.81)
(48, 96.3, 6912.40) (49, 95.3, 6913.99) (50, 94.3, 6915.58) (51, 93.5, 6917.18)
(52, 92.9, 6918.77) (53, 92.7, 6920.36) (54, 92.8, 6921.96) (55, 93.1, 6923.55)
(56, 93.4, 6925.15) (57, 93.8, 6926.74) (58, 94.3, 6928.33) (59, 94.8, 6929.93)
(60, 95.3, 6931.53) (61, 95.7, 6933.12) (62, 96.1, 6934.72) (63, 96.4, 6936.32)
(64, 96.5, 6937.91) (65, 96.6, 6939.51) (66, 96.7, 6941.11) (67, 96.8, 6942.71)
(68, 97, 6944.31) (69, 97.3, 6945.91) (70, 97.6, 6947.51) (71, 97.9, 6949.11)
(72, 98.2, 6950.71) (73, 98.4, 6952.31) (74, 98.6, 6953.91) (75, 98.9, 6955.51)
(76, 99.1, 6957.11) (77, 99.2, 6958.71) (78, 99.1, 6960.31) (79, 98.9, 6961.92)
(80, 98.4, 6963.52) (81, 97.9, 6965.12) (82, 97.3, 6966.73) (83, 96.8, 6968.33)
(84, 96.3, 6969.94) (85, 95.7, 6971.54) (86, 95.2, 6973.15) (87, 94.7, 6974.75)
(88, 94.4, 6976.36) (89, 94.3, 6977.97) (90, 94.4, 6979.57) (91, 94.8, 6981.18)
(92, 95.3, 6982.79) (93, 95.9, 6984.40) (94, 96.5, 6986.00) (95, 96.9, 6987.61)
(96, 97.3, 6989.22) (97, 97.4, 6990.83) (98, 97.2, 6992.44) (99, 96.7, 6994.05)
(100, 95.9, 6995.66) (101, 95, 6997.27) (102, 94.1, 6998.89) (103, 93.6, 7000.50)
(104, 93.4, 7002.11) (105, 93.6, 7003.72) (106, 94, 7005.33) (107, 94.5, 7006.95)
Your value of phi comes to 0.4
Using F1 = 21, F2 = 6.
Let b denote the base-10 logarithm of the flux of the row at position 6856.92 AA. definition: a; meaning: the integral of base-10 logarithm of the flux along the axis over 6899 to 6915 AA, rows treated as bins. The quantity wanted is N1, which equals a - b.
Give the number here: 30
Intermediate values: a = 32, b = 1.96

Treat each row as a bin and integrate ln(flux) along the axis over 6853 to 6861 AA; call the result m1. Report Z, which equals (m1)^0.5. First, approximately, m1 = 36.2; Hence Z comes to 6.02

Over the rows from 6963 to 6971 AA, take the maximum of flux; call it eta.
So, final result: 98.4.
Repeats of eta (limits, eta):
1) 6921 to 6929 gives 94.3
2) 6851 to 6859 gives 93.4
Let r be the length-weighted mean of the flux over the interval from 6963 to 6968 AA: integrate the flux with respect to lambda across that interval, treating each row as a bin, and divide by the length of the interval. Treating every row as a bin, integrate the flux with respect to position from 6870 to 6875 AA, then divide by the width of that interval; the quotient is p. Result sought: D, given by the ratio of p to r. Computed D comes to 0.98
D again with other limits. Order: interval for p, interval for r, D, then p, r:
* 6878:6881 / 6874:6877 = 0.99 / 94.0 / 95.2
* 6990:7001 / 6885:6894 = 1.01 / 95.7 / 94.6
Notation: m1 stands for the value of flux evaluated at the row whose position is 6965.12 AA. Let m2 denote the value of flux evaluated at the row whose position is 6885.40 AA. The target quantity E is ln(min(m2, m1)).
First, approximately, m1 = 97.9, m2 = 93.5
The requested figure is 4.54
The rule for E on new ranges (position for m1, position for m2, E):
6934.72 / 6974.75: 4.55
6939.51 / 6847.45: 4.55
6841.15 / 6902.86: 4.57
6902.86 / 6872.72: 4.56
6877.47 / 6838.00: 4.55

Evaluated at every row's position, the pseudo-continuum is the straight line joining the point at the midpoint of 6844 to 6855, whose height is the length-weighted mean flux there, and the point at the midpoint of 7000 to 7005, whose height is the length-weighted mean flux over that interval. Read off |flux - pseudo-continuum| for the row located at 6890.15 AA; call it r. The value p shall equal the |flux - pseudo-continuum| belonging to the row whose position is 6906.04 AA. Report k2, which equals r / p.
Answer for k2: 0.2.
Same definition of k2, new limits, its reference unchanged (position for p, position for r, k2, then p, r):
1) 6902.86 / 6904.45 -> 1.0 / 3.3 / 3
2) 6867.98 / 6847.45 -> 0.5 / 1.4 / 1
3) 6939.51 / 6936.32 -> 0.9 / 2.7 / 3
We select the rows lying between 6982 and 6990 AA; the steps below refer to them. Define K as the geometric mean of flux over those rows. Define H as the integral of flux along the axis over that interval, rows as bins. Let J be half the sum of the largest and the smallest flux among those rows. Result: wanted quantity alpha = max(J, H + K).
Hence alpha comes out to 868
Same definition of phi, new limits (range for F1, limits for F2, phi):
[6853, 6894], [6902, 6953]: 0.7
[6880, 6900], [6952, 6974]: 0.5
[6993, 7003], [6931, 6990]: 1.0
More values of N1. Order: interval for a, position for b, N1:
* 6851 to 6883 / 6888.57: 61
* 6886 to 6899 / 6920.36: 24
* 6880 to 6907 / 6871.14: 51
